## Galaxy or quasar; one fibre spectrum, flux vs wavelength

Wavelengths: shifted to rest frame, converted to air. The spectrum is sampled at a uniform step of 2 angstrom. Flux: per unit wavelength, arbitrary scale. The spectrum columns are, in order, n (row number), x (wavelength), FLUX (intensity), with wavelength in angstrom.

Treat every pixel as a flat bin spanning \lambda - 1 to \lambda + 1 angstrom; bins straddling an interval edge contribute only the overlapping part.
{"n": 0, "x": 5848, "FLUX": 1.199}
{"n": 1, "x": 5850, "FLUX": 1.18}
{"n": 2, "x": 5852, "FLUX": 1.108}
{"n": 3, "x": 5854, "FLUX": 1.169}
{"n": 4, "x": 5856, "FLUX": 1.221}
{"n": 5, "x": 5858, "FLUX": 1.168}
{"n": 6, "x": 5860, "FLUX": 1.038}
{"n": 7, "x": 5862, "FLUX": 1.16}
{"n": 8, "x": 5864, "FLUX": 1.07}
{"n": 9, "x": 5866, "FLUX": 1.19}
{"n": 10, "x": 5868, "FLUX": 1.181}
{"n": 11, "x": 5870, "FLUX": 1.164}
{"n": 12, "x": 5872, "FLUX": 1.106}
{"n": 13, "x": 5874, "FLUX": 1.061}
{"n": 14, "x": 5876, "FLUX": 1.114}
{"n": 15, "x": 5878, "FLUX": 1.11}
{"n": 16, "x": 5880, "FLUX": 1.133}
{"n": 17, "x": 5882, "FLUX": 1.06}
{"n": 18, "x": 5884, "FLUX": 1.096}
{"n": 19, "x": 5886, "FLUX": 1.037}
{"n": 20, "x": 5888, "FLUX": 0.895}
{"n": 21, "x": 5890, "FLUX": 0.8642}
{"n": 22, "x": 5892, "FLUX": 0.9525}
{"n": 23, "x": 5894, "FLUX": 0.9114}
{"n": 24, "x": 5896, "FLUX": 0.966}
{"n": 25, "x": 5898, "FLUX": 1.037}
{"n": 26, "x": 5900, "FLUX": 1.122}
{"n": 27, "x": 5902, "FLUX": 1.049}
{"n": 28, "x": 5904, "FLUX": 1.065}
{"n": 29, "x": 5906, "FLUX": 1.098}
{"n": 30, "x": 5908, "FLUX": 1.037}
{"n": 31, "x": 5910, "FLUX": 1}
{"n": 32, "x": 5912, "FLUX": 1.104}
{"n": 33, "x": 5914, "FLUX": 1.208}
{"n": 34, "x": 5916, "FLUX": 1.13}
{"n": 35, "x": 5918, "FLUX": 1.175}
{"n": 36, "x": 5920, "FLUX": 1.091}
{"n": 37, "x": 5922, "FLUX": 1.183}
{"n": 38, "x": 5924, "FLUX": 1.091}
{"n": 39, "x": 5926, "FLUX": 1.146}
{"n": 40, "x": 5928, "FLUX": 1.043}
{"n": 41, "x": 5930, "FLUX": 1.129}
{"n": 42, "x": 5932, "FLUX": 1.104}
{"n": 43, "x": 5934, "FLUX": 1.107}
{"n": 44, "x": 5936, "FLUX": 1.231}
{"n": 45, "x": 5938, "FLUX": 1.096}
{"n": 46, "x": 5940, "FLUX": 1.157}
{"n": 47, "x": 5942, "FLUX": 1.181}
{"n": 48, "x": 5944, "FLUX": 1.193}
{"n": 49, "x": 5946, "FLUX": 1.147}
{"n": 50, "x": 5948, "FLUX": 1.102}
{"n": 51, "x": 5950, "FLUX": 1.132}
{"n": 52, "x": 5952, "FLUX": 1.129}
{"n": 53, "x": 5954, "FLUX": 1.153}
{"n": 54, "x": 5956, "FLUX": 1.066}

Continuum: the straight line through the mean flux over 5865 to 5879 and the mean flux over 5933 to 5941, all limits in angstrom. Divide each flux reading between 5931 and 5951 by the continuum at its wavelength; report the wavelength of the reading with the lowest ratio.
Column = 5938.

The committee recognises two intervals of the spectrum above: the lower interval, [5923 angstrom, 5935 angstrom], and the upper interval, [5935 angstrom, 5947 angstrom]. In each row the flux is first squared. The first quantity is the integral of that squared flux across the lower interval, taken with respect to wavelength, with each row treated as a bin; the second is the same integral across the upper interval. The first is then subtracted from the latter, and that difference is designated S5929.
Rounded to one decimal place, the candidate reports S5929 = 1.8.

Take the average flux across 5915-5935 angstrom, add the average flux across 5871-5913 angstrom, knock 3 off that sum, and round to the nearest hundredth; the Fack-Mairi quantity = -0.84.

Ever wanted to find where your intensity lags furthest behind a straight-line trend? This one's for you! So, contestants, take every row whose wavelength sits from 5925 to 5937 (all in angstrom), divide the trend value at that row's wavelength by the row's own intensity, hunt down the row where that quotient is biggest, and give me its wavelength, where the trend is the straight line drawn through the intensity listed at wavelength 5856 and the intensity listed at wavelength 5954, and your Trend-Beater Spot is 5928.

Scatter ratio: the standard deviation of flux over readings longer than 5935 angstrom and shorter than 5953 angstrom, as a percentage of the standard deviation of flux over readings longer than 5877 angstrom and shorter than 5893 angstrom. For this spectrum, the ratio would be 43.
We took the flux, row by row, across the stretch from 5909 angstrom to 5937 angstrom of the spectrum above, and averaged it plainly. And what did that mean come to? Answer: 1.12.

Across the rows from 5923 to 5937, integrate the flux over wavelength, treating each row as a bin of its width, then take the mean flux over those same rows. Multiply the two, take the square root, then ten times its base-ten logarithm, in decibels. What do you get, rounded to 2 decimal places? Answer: 6.23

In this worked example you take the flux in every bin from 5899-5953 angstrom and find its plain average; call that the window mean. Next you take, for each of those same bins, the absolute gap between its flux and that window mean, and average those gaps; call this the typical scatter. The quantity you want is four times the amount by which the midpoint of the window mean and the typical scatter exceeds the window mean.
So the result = -2.16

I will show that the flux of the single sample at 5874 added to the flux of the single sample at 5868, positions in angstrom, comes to 2.24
